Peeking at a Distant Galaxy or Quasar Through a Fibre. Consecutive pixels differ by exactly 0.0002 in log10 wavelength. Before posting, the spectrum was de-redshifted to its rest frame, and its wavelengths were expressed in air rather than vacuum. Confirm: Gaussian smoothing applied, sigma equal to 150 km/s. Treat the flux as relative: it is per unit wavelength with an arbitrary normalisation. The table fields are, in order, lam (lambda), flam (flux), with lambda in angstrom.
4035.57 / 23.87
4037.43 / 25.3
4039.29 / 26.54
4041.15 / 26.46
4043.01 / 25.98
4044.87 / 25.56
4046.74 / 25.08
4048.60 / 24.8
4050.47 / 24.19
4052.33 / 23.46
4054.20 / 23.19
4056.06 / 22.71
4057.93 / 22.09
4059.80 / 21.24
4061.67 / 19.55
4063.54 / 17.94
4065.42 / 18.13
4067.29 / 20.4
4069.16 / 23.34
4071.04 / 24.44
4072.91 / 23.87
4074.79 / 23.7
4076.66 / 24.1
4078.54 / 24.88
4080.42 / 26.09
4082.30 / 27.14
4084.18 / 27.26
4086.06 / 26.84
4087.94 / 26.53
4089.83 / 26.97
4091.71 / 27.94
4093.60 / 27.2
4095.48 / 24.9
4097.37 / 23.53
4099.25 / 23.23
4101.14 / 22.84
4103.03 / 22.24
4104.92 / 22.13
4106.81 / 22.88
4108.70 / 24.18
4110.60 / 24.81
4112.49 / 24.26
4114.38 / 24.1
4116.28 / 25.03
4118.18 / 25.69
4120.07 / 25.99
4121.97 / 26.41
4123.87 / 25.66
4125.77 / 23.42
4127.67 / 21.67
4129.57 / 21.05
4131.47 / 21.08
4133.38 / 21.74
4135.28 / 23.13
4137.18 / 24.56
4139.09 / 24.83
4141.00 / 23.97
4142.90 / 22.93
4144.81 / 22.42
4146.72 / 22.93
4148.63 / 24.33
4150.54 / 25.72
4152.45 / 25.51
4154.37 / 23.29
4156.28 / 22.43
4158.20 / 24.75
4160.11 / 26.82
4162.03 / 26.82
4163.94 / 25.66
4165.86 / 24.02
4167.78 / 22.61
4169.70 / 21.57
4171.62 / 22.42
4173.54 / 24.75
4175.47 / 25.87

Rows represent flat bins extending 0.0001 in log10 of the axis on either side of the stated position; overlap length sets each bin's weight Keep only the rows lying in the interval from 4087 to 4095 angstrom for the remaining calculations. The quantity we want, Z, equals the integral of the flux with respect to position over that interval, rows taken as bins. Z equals 216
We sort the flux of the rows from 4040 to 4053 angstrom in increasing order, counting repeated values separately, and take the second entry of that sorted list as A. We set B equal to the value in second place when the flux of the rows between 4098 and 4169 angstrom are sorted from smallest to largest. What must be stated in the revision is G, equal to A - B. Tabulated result 3.1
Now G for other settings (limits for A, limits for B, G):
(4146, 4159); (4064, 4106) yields 2.5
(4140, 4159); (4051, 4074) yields 4.3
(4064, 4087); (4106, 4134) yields -0.7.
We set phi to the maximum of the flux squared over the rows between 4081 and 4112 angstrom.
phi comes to 781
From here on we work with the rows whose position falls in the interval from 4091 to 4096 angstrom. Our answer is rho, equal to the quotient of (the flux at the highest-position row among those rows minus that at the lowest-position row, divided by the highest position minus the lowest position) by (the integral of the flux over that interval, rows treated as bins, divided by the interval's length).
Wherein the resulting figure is -0.030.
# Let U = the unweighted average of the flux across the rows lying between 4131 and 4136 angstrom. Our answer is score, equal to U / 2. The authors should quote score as 11.0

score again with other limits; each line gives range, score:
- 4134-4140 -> 12.1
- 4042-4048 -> 12.8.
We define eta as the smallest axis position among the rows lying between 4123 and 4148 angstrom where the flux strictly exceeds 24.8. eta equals 4123.87 angstrom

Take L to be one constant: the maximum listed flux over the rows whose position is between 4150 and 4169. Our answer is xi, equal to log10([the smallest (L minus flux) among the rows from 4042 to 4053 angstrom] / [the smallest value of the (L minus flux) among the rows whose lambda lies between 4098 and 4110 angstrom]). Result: -0.5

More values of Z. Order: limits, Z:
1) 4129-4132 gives 63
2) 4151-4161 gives 246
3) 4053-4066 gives 271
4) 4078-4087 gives 239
